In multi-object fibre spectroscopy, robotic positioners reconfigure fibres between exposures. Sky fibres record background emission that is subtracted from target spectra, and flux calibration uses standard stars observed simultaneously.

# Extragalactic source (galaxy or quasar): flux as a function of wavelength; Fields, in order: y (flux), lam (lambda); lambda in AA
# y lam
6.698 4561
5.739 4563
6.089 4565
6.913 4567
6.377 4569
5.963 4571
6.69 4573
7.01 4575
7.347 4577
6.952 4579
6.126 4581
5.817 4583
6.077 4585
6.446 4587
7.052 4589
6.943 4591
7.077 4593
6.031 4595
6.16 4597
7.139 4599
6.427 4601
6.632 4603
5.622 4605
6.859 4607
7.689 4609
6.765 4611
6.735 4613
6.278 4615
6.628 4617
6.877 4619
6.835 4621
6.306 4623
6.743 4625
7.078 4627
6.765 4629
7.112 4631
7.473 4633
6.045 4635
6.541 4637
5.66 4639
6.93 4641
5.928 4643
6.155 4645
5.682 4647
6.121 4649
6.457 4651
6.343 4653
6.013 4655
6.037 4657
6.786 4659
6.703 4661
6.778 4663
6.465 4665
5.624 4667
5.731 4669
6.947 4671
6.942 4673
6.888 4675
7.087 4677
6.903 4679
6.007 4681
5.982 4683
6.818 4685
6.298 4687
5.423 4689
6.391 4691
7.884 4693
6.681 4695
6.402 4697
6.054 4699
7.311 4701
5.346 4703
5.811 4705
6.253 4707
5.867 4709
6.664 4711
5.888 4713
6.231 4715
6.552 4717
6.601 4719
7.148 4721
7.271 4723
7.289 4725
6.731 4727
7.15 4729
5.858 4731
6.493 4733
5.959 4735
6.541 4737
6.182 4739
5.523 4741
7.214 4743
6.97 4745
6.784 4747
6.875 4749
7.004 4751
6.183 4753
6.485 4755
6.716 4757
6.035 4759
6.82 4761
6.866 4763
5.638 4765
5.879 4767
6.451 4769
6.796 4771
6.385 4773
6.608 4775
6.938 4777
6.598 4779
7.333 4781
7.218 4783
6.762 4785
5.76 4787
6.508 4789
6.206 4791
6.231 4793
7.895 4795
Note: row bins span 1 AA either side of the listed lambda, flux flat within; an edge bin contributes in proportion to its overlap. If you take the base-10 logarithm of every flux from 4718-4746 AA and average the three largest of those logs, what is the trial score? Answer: 0.861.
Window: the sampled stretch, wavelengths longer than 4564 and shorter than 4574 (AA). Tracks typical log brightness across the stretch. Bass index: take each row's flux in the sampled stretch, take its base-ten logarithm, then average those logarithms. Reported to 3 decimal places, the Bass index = 0.806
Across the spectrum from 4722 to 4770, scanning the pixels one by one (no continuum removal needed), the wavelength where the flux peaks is 4725 AA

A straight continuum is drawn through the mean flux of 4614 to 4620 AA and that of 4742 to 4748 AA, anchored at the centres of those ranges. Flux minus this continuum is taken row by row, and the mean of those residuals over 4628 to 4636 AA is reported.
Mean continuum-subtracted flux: 0.21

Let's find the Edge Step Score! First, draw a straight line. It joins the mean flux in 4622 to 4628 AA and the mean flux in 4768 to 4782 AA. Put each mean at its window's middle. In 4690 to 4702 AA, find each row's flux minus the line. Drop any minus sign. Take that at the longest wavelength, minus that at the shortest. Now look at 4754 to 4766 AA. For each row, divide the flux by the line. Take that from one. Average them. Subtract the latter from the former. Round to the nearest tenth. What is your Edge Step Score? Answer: 0.2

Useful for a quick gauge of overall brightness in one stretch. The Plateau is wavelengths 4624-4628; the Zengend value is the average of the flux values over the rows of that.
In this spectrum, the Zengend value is 6.91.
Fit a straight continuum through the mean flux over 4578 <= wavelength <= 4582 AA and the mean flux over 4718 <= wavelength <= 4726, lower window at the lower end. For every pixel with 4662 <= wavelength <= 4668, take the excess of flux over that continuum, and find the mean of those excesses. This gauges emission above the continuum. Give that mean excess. -0.6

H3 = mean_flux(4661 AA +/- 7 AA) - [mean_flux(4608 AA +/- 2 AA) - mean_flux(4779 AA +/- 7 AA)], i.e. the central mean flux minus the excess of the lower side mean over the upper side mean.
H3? 5.90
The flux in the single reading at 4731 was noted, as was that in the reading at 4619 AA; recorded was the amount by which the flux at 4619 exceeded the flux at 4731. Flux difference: 1.0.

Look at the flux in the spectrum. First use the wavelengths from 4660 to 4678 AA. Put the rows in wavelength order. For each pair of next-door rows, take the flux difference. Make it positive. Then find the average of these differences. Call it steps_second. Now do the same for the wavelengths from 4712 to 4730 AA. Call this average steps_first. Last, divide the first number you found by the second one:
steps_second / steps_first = 1.2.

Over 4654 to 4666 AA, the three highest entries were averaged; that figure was 6.76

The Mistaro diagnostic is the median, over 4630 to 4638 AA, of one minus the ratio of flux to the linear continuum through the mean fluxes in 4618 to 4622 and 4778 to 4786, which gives 0.01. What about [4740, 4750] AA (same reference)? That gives 0.01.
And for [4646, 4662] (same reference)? 0.09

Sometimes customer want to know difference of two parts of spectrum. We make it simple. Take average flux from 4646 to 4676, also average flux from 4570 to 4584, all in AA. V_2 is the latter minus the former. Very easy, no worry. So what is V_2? 0.19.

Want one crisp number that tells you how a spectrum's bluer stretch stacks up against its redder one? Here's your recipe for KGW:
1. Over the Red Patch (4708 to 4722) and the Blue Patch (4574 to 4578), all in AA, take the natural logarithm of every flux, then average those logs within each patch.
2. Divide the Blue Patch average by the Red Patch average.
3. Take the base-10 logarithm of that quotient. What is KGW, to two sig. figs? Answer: 0.026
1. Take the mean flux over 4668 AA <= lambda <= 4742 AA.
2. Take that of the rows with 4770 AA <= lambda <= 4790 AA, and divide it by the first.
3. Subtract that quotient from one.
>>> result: -0.04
